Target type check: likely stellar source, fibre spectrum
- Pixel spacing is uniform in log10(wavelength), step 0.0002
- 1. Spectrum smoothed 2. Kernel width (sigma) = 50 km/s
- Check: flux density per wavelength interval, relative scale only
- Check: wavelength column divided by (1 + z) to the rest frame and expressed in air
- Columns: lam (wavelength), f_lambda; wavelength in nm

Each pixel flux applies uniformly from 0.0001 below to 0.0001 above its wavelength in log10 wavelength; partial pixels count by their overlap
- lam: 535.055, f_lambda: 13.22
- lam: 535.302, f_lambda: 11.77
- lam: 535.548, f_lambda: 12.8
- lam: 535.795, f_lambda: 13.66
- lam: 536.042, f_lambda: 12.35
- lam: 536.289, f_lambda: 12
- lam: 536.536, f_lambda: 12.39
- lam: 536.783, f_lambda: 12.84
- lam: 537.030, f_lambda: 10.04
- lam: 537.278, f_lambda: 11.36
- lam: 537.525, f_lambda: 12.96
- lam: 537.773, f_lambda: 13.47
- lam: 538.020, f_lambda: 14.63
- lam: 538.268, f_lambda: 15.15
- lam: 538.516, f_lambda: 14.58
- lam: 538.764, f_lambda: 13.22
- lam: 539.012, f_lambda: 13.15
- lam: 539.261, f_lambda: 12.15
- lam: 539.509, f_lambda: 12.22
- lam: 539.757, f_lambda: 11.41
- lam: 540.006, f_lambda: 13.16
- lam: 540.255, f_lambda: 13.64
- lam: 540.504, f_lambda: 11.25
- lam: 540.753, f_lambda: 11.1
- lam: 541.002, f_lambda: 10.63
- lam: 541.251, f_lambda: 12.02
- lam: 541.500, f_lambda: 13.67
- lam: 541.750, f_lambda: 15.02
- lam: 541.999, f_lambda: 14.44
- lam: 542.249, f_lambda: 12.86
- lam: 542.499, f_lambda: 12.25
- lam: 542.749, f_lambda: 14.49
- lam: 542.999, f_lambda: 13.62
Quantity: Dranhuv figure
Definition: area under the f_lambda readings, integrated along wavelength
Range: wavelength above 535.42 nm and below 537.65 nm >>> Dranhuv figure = 27.3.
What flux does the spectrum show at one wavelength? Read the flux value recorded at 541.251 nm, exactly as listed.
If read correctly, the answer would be 12.02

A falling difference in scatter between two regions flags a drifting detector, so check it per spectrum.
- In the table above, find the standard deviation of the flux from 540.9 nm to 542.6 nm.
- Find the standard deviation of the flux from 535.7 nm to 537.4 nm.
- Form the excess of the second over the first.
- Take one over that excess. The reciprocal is -3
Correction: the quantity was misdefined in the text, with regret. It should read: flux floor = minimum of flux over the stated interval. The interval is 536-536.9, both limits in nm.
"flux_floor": 12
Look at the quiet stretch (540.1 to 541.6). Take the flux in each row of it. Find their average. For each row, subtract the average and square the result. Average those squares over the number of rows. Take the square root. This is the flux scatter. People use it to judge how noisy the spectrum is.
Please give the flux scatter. 1.21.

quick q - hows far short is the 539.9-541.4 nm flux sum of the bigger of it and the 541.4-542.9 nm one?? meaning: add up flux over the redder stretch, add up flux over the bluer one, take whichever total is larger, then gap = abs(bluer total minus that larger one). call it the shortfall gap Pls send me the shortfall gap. 10.9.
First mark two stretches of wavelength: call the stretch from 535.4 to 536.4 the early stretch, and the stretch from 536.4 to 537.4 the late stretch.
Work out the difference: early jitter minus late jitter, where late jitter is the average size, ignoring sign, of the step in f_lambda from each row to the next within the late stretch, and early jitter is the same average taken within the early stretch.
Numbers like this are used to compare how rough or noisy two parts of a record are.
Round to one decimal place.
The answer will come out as -0.7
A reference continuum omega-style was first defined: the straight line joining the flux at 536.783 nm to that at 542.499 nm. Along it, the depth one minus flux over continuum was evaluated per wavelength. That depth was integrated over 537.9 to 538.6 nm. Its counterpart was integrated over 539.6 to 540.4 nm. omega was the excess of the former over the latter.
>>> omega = -0.11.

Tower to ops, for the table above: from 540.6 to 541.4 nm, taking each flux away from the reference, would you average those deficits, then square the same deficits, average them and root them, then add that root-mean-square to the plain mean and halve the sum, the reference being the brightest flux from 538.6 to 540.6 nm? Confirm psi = 2.4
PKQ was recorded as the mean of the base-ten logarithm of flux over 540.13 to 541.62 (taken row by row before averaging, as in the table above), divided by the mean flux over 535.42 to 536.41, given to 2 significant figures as 0.085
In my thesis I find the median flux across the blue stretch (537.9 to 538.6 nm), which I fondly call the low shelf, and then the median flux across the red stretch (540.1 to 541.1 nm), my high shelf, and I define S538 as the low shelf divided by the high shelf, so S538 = 1.31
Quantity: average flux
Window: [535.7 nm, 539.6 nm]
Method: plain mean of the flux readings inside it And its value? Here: 12.9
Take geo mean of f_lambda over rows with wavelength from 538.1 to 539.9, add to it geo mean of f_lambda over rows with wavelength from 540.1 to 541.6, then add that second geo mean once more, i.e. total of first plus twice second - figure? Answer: 37.1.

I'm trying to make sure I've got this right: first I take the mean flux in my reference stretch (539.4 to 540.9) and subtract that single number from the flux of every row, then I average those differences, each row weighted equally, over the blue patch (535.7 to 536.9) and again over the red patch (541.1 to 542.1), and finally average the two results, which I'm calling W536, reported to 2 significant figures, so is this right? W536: 1.1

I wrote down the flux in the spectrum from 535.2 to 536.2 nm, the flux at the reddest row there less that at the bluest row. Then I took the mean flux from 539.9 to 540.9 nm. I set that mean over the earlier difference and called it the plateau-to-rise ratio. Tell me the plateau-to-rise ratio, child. 21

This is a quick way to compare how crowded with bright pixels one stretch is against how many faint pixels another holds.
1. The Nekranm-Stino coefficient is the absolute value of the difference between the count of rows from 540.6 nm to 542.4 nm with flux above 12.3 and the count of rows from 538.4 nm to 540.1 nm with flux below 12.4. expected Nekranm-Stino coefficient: 1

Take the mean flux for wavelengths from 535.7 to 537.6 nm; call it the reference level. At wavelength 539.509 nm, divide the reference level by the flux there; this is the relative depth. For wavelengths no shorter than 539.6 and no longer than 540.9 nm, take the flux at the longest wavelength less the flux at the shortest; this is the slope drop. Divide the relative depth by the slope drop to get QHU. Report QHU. -3.2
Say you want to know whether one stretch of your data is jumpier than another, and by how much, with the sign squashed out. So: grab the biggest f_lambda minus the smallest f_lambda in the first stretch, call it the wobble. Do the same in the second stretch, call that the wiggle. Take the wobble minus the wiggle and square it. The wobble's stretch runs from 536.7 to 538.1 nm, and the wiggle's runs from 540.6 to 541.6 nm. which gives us 2.4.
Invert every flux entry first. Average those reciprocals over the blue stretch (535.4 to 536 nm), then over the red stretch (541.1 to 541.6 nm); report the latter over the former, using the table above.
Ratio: 1.03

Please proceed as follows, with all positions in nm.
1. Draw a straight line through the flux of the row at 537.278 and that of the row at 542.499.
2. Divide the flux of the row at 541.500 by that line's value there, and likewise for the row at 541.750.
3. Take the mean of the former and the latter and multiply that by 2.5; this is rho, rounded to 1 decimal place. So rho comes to 3.0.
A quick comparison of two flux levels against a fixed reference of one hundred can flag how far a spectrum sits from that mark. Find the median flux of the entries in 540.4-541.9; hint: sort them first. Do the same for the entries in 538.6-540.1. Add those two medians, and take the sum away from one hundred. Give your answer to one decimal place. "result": 75.7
